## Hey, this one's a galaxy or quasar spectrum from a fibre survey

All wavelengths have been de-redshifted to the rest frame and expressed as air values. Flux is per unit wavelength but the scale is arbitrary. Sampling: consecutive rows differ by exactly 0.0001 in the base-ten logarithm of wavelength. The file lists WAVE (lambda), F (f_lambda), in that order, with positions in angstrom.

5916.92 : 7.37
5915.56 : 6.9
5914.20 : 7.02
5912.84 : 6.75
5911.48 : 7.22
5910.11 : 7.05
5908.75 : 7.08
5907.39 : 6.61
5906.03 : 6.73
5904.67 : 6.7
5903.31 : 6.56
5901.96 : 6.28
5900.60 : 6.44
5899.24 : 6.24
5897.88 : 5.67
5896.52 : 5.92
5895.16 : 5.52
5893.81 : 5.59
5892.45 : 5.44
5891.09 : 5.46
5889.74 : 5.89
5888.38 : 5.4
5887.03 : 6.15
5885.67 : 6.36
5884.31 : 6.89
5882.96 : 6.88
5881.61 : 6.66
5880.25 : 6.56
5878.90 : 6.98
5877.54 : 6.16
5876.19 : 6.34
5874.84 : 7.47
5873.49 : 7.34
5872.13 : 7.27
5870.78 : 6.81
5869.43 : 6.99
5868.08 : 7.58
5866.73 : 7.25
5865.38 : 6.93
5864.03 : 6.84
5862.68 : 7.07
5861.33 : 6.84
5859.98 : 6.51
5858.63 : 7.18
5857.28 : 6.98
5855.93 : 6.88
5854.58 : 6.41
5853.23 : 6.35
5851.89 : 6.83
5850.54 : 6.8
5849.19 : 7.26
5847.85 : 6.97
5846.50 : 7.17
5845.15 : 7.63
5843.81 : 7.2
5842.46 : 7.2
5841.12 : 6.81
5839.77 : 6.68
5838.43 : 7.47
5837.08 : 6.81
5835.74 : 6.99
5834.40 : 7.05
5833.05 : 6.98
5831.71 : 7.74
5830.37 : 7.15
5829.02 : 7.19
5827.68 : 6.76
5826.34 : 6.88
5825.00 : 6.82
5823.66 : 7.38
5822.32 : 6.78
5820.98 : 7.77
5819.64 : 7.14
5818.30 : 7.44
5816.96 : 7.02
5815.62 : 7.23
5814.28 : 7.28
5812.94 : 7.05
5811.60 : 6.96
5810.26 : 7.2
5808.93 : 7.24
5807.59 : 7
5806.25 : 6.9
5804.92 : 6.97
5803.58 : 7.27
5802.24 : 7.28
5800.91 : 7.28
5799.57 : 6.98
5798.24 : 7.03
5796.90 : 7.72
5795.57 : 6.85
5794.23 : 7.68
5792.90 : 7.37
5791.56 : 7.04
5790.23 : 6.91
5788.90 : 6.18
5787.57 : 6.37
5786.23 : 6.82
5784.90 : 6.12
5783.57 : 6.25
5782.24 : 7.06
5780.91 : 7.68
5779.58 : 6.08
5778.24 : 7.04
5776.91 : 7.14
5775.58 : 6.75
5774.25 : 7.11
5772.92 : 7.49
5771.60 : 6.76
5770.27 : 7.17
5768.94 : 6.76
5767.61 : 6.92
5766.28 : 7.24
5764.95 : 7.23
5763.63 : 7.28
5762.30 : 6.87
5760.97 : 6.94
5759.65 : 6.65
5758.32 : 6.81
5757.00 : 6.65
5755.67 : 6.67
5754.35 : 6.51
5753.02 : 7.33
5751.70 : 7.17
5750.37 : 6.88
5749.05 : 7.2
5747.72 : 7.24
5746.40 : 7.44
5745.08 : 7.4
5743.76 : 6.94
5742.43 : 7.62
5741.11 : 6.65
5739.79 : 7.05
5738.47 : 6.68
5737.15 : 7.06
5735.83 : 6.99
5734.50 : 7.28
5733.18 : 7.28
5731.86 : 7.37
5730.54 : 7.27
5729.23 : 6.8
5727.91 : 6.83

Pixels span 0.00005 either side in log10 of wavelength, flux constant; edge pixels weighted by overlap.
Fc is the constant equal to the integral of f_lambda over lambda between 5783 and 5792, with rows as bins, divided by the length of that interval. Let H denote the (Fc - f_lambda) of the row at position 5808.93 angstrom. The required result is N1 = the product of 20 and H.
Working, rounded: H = -0.72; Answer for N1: -14.4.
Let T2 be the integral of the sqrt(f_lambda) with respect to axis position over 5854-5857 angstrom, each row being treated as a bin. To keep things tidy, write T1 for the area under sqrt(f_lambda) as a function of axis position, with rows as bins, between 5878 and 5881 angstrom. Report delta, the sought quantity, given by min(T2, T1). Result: 8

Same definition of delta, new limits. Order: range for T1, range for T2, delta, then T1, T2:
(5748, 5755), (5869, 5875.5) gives 17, 19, 17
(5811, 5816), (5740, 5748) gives 13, 13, 21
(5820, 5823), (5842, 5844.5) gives 7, 8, 7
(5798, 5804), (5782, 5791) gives 16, 16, 23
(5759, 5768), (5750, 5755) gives 13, 24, 13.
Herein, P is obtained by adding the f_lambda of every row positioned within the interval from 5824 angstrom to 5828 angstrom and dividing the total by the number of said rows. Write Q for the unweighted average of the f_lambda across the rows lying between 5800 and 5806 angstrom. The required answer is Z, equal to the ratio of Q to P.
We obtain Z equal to 1.06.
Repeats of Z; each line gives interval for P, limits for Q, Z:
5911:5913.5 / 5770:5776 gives 1.01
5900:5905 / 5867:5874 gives 1.11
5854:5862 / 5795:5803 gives 1.06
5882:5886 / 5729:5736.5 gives 1.07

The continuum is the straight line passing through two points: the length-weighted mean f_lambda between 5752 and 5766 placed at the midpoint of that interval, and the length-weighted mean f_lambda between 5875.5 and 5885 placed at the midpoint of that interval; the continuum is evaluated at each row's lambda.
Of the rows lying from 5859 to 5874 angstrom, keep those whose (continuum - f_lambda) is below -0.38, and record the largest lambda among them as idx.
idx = 5873.49 angstrom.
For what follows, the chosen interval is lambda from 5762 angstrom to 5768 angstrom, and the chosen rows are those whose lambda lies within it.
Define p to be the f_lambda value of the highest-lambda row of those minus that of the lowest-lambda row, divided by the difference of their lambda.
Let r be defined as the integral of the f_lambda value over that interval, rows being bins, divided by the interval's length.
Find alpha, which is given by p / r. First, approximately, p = 0.009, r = 7.13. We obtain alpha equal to 0.001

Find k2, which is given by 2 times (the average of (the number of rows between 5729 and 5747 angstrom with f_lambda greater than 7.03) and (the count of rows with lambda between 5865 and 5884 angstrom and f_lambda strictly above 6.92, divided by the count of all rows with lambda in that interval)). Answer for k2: 9.6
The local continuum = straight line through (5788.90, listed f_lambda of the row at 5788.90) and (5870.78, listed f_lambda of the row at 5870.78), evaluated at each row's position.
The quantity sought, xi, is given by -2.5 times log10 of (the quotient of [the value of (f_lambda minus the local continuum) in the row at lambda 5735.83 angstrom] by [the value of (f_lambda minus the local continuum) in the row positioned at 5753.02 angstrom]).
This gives 0.2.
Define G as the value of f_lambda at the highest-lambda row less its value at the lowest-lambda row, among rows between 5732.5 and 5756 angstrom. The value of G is -0.6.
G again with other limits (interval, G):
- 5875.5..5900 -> -0.1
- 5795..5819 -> 0.6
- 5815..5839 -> 0.2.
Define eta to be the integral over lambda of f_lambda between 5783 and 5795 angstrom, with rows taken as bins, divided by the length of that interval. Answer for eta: 6.75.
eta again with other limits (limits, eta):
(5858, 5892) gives 6.70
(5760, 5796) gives 6.93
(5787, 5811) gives 7.08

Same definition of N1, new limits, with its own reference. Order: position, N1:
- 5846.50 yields -13.0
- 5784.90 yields 8.0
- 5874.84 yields -19.0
